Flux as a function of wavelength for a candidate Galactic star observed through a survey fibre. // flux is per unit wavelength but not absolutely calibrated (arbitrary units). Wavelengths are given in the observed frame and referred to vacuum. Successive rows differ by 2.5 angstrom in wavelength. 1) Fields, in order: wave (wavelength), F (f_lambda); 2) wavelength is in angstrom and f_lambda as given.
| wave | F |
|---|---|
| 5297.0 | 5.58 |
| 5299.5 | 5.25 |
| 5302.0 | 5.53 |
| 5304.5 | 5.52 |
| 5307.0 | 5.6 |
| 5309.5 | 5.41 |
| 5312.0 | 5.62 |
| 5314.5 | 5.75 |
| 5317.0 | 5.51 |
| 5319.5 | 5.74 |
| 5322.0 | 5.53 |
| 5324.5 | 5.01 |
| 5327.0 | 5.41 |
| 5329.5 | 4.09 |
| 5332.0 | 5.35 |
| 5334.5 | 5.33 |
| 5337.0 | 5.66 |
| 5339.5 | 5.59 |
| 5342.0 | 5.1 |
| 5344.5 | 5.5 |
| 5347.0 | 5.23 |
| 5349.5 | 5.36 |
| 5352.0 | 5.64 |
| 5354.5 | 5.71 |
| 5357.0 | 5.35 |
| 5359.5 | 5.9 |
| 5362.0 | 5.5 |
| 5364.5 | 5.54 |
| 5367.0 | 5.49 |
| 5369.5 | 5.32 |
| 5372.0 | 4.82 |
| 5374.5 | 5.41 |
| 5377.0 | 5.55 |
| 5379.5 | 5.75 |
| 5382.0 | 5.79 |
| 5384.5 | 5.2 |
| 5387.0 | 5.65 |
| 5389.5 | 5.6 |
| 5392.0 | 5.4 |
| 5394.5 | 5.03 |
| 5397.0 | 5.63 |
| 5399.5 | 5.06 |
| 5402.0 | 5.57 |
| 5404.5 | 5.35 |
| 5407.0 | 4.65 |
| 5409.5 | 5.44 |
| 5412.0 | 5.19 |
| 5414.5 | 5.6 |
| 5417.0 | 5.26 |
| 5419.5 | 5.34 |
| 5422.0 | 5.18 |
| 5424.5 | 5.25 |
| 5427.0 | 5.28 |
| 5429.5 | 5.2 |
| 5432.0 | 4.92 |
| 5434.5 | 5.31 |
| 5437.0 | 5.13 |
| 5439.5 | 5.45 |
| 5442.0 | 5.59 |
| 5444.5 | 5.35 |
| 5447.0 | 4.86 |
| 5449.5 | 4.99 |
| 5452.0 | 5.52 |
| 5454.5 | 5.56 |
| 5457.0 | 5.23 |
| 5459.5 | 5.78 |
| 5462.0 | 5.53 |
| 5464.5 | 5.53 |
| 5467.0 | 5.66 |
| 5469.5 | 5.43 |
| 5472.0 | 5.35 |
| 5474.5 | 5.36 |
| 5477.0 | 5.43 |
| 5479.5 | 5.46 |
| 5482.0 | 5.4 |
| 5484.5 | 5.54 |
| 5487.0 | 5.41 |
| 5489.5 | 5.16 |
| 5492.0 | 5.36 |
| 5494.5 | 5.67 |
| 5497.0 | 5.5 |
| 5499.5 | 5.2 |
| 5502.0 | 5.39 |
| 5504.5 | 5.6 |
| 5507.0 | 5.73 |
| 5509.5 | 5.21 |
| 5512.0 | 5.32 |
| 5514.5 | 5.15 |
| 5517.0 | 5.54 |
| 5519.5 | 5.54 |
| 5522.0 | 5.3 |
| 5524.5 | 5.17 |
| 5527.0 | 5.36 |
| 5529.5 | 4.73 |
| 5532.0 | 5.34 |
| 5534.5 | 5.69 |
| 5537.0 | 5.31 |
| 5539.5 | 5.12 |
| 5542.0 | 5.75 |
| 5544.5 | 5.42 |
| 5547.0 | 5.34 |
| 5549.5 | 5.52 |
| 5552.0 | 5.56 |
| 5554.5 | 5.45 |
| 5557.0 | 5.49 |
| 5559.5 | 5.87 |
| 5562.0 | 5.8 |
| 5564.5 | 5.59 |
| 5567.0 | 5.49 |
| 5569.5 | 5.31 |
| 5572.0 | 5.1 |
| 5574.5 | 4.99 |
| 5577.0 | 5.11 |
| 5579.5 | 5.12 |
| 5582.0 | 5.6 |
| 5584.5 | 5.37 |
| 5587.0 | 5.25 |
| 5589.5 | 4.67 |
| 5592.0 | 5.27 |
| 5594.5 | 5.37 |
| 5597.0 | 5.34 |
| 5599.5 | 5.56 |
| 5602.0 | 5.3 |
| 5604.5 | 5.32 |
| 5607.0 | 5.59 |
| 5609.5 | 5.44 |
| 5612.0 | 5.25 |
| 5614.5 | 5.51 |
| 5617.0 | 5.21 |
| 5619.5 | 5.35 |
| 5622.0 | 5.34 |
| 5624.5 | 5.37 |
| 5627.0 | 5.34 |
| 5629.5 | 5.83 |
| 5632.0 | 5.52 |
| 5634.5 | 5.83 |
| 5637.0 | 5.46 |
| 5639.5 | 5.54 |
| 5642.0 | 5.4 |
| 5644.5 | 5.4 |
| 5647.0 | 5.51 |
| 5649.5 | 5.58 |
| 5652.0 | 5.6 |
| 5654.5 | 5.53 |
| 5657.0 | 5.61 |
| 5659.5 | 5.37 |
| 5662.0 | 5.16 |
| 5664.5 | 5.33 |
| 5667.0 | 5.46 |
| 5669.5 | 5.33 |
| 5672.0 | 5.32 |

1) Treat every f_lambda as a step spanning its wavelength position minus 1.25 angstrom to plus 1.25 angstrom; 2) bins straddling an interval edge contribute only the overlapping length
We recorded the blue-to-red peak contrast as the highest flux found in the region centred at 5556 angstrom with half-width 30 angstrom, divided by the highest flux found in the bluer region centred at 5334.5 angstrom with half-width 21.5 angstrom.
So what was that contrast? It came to 1.02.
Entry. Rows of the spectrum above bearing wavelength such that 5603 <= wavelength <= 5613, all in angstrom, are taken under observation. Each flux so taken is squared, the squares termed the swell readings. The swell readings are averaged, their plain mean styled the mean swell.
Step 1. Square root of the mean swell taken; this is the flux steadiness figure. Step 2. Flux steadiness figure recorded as 5.40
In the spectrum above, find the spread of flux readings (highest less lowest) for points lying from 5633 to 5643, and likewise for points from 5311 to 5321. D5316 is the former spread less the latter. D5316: 0.19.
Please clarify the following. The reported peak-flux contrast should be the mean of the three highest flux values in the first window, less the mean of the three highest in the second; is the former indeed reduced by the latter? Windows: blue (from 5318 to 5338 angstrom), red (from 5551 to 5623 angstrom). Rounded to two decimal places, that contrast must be -0.11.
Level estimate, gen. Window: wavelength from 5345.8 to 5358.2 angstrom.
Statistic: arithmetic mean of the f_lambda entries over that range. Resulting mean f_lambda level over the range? 5.46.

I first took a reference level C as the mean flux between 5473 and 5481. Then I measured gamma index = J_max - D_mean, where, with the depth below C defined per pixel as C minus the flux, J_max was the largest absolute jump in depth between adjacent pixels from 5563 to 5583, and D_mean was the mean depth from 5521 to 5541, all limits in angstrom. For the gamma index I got 0.32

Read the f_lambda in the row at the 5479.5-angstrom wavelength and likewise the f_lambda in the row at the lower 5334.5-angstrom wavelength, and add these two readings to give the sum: 10.8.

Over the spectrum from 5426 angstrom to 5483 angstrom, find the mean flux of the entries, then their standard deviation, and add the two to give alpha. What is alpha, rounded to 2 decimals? 5.59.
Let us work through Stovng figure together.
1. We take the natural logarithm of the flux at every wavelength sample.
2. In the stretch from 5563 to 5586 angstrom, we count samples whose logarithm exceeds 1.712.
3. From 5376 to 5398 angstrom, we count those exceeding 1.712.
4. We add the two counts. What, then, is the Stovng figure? 8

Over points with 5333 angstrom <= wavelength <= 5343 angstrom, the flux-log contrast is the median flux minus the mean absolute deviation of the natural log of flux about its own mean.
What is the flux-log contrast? 5.42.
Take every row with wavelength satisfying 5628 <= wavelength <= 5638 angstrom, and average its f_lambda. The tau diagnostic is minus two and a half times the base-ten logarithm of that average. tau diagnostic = -1.88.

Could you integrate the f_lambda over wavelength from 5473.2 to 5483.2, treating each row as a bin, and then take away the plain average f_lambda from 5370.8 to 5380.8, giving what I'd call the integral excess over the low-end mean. 48.7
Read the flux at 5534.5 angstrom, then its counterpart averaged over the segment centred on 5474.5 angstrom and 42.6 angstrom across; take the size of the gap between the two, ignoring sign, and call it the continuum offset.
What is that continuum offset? 0.23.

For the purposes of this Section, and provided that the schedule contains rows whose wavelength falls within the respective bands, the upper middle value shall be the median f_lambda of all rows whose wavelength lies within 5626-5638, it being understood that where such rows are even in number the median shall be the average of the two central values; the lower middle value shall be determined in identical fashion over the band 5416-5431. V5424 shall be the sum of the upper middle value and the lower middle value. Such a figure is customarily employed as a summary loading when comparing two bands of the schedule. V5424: 10.8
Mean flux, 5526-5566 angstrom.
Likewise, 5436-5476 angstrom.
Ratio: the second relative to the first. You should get 0.99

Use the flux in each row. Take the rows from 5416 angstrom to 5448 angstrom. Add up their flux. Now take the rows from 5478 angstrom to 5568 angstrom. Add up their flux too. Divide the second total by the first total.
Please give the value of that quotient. 2.9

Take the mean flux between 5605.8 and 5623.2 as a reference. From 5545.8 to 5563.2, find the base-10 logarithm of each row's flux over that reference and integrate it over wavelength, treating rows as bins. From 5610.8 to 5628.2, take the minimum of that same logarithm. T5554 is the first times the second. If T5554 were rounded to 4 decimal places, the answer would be -0.0037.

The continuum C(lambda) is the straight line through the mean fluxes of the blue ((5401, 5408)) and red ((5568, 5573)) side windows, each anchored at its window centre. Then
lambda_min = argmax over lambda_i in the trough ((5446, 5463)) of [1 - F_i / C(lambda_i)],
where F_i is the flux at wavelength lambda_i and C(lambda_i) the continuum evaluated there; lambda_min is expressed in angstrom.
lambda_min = 5447.0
